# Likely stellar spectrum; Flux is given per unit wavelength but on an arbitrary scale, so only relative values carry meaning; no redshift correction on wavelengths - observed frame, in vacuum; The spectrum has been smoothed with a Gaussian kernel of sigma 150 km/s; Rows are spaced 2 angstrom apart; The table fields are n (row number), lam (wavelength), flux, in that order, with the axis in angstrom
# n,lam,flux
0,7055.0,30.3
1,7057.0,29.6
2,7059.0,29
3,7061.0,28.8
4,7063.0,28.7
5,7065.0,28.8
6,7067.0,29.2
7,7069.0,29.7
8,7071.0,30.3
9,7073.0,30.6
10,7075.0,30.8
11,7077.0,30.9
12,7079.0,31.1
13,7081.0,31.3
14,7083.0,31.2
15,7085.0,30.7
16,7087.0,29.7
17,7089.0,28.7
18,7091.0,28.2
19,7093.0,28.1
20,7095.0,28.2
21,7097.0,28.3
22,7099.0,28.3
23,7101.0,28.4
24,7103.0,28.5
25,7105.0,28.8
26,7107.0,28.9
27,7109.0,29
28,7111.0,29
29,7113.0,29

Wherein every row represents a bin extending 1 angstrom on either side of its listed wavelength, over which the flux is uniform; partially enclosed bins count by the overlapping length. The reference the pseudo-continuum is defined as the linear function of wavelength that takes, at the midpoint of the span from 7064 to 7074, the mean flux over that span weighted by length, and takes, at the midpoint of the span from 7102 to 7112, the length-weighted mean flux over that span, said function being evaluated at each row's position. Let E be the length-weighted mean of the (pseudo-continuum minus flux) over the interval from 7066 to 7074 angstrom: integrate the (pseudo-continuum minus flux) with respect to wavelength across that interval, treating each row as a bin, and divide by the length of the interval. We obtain -0.3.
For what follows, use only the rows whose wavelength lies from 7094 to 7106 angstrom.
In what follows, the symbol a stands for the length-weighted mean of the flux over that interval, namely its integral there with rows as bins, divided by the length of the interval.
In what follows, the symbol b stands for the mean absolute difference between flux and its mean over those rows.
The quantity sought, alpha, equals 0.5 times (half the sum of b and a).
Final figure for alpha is 7.14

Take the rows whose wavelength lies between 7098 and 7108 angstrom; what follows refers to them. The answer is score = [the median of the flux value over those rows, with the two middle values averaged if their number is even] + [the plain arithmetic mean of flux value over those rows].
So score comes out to 57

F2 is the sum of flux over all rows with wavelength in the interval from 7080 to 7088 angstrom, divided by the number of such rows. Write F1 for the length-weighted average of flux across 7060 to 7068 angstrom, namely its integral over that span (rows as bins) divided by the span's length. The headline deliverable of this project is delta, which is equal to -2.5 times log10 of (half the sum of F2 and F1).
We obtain -3.69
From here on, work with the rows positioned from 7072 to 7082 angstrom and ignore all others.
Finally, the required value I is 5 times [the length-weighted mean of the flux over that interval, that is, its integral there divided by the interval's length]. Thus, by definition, 155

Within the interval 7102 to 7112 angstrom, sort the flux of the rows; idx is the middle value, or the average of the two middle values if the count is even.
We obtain 28.9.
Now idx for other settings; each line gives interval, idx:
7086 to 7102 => 28.3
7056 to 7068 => 28.9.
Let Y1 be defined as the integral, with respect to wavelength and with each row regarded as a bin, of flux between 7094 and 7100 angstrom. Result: 170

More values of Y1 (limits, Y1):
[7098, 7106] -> 228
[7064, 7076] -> 359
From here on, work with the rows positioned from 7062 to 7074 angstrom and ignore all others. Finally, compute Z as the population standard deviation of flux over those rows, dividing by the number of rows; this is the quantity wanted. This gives 0.7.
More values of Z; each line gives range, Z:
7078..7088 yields 0.6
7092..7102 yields 0.1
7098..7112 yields 0.3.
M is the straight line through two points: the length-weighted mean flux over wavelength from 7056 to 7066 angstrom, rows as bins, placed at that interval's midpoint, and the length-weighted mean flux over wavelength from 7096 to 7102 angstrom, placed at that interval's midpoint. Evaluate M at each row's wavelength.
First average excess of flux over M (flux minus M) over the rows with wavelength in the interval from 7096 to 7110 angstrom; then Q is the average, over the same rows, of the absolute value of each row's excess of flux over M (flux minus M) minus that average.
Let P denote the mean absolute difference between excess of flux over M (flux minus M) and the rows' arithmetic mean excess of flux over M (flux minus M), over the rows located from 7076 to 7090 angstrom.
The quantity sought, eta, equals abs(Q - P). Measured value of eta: 0.39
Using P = 0.7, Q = 0.32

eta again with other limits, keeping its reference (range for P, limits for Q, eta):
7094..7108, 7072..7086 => 0.02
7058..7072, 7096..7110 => 0.19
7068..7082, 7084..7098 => 0.26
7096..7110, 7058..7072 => 0.19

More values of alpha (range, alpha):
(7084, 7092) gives 7.55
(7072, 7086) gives 7.79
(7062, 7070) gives 7.36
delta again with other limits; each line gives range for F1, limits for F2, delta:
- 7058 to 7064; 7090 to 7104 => -3.64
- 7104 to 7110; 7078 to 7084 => -3.69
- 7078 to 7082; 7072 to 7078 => -3.73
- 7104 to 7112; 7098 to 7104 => -3.64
